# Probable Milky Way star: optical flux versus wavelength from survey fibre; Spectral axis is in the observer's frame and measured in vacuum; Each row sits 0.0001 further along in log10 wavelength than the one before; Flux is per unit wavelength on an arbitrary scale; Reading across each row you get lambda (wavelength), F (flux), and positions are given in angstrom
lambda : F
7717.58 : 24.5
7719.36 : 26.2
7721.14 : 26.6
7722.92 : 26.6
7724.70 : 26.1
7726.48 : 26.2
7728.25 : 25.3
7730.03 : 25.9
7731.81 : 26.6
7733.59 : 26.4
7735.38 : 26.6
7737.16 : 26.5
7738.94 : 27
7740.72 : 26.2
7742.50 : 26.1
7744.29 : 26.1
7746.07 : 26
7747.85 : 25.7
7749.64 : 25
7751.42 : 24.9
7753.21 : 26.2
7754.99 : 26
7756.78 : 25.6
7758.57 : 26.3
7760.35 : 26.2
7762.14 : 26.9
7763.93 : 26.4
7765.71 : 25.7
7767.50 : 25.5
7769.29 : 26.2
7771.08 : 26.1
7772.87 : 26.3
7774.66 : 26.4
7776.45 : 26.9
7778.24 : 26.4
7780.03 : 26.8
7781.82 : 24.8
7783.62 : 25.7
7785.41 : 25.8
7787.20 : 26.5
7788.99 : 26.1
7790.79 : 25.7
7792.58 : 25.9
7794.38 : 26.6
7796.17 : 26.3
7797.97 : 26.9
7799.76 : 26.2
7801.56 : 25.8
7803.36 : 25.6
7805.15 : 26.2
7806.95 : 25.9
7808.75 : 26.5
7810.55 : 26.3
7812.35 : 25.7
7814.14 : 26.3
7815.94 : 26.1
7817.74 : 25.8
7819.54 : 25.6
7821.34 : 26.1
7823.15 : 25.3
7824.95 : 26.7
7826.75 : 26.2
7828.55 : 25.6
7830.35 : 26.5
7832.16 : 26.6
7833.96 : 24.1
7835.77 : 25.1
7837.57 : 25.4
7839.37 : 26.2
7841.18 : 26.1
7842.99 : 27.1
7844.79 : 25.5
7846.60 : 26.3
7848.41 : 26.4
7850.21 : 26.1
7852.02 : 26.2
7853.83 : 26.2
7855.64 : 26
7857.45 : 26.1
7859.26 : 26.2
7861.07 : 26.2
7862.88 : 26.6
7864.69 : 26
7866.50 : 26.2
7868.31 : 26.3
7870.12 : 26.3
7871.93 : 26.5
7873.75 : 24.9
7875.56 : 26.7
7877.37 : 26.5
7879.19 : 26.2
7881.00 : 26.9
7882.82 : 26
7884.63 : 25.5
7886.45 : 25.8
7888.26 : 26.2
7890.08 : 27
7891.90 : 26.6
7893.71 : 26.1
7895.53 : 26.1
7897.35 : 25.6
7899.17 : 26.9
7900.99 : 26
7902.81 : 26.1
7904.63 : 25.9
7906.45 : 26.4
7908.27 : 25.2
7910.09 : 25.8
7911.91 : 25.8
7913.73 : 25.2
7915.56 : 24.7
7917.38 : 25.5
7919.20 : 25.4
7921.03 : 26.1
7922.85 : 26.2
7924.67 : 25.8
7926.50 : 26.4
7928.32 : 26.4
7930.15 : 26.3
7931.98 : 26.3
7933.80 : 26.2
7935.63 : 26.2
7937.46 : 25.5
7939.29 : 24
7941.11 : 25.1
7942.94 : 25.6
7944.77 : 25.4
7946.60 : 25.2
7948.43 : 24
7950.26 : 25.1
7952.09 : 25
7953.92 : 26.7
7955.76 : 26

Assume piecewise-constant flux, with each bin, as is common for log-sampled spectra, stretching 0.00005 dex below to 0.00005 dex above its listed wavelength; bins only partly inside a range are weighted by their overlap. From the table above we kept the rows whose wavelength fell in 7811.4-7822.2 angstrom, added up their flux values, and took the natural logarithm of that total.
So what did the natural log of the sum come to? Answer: 5.05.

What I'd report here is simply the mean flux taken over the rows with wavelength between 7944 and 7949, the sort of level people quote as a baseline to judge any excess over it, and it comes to 24.9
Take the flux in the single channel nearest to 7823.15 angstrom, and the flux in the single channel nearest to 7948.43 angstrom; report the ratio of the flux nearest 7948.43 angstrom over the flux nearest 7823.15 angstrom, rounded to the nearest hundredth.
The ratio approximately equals 0.95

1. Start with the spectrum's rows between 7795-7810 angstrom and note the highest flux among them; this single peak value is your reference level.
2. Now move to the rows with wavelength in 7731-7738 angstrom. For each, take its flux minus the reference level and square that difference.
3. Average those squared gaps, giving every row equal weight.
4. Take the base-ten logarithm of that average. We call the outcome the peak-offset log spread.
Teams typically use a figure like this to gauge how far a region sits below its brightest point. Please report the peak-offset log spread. -0.83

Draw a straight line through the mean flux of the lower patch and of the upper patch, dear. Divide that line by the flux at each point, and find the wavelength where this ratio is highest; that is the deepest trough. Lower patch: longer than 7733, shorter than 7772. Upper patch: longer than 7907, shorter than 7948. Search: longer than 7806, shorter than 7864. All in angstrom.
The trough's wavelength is 7833.96 angstrom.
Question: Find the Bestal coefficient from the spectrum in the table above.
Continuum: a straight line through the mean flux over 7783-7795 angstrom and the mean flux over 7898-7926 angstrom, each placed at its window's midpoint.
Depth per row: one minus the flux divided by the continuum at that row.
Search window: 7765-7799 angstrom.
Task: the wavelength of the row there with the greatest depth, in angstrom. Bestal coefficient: 7781.82 angstrom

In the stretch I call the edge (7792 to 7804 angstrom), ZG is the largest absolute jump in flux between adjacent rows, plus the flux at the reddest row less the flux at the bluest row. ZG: 0.4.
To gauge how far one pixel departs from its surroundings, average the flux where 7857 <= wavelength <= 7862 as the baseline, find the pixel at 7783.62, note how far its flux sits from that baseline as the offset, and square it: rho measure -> 0.22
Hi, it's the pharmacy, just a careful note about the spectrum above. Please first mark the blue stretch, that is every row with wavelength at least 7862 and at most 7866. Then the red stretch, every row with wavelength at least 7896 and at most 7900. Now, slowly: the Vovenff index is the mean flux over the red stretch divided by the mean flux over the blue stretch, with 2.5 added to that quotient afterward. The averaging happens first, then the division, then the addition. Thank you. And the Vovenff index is 3.50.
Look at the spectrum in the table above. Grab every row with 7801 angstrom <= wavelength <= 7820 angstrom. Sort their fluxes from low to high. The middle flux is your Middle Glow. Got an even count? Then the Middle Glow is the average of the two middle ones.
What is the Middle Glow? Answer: 25.9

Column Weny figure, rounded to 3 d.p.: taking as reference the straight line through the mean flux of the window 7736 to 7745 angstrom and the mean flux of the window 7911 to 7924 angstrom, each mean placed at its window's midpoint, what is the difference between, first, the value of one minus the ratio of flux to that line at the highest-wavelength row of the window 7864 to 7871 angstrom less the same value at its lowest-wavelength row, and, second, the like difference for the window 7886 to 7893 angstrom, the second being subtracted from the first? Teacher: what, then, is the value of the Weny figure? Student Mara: 0.020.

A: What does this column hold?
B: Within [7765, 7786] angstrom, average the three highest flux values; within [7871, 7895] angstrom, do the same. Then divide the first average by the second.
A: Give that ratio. 0.99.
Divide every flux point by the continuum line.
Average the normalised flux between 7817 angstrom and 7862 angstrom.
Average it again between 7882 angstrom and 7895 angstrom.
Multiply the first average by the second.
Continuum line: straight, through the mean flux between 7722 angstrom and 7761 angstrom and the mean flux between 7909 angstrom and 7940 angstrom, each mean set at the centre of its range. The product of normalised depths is 1.017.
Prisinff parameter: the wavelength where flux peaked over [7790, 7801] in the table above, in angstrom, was 7797.97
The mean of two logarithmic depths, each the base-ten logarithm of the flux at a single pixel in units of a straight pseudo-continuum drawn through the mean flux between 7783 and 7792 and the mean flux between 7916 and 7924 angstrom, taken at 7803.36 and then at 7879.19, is 0.000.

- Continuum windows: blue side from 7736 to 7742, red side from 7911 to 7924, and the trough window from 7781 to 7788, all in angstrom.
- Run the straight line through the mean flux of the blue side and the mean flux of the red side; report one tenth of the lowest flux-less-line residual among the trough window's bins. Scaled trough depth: -0.15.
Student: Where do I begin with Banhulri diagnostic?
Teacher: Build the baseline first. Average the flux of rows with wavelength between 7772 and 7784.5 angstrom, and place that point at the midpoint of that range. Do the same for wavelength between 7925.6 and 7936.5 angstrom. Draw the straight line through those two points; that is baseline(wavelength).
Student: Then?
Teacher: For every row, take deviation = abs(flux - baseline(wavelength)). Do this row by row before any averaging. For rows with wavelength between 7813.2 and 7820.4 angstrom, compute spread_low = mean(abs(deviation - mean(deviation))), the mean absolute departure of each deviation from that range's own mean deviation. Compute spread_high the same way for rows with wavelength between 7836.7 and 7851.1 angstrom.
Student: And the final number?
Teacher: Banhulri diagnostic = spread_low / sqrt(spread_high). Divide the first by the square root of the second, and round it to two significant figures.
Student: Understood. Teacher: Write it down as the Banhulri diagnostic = 0.36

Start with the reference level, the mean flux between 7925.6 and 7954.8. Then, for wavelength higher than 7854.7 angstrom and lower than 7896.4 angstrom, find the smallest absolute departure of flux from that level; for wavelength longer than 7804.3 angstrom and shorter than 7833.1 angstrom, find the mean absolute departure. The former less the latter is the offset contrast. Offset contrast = -0.45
